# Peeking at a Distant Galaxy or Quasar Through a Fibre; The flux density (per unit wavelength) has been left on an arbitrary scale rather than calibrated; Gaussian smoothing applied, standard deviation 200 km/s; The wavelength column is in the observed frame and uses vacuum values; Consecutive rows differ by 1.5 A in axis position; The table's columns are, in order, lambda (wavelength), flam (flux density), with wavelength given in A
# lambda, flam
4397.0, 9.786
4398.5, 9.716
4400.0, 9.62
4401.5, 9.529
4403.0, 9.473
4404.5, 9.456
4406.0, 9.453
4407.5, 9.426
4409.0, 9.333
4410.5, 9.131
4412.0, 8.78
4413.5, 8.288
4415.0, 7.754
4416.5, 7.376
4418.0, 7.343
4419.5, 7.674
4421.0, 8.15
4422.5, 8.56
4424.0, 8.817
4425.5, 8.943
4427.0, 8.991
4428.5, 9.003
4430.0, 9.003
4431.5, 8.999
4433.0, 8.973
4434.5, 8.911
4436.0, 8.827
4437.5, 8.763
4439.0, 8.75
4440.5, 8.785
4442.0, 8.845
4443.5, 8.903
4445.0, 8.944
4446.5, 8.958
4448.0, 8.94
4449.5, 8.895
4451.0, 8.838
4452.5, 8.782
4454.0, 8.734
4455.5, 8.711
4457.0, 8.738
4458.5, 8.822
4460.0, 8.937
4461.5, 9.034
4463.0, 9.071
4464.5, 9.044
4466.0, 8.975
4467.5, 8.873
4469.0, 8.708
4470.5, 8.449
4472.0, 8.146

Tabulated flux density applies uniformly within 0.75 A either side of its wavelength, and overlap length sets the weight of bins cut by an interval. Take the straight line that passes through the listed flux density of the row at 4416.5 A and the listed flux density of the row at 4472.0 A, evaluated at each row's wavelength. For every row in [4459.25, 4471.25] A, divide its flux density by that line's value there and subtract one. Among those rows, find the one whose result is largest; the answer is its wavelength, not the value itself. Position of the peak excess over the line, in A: 4463.0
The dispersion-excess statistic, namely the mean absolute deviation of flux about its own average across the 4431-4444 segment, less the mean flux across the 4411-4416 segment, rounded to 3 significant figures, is -8.20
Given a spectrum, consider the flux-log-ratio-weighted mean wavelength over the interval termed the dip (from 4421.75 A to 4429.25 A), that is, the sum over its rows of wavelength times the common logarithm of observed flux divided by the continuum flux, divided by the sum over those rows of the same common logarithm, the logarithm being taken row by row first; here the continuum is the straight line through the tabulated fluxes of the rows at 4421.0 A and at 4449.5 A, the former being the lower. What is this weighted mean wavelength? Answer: 4425.8 A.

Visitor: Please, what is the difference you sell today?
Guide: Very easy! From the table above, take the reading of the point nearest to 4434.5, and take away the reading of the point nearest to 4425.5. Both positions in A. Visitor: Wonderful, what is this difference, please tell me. -0.03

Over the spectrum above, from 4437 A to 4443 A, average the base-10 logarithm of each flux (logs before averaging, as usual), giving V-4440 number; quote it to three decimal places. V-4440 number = 0.944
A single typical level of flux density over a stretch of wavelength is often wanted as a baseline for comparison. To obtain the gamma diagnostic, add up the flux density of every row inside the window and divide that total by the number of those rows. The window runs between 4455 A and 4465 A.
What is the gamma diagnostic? 8.9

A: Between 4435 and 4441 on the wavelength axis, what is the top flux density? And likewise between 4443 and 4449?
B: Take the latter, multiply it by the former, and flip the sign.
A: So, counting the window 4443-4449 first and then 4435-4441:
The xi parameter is -79.1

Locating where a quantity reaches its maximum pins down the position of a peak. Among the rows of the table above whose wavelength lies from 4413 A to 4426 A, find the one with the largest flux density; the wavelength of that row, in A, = 4425.5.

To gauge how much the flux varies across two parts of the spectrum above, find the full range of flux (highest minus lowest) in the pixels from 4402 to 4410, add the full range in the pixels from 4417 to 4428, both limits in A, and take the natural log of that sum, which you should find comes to 0.6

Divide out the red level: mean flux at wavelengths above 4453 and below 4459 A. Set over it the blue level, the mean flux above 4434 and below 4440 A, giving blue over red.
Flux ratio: 1.007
